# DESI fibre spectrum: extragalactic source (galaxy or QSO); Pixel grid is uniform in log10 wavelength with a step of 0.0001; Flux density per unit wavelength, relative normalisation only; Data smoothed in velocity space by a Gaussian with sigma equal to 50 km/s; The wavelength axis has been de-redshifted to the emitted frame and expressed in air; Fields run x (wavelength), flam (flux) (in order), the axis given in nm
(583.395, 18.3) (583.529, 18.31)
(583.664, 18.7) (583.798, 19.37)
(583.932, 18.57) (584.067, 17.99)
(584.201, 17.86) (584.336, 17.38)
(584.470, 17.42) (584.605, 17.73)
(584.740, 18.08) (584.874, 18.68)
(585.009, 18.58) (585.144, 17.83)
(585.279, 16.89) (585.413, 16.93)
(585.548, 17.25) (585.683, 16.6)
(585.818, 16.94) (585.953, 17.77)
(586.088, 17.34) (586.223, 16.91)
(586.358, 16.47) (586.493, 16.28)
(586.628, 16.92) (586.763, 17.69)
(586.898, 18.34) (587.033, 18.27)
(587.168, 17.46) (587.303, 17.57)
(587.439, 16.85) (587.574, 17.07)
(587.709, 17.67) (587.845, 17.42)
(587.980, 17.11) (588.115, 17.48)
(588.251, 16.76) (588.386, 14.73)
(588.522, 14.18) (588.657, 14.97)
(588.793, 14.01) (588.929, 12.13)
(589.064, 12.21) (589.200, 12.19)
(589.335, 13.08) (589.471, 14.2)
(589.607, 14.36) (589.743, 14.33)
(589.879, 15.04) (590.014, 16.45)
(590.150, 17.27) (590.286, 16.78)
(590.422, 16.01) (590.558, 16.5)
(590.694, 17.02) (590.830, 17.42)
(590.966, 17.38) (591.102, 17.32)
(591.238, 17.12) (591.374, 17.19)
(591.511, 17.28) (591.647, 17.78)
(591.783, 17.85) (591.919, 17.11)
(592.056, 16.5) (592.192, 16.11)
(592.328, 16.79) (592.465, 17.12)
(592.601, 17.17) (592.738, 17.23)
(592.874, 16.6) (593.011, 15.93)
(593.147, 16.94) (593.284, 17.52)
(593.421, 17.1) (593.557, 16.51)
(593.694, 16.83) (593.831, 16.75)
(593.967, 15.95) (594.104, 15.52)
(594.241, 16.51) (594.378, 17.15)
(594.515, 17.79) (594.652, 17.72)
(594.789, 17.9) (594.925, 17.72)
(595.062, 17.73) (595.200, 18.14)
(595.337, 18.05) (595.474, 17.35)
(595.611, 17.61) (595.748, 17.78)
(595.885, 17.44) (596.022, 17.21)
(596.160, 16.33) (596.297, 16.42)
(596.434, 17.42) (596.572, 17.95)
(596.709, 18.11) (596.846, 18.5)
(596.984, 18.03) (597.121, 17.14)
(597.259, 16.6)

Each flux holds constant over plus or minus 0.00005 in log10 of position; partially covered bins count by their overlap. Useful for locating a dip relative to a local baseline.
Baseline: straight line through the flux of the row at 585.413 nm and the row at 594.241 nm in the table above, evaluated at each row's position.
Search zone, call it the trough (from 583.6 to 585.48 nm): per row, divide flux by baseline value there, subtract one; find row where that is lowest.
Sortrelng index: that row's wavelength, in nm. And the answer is 585.279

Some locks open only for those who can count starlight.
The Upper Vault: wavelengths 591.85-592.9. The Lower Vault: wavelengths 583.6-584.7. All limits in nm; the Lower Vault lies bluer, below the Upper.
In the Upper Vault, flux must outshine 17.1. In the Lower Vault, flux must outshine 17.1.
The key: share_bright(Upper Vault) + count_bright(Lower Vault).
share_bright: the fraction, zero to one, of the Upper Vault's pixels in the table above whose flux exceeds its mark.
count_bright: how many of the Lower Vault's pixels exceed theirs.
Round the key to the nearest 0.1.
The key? 8.5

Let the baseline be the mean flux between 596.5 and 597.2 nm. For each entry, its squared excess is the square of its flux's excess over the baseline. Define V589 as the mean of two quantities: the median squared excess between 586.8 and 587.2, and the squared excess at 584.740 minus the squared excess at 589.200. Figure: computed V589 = -16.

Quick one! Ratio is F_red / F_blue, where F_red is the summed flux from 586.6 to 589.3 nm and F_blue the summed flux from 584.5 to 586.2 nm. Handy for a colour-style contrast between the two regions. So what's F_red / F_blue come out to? 1.5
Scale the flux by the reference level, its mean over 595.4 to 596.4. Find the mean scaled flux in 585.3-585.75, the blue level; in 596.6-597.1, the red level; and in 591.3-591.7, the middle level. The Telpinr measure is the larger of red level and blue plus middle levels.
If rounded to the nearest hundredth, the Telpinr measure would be 2.00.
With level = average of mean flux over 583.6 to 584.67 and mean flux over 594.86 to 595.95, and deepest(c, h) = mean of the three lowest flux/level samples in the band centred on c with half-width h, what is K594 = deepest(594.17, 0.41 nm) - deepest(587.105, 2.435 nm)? 0.21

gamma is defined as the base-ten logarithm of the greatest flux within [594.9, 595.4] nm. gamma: 1.26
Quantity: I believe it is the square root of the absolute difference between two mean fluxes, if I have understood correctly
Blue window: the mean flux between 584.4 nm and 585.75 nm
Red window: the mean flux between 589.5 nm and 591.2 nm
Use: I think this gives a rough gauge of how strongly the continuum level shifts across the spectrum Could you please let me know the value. 1.1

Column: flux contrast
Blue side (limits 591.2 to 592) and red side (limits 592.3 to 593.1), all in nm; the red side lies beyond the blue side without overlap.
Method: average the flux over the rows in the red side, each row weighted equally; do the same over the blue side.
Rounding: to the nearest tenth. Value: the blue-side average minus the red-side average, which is 0.6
